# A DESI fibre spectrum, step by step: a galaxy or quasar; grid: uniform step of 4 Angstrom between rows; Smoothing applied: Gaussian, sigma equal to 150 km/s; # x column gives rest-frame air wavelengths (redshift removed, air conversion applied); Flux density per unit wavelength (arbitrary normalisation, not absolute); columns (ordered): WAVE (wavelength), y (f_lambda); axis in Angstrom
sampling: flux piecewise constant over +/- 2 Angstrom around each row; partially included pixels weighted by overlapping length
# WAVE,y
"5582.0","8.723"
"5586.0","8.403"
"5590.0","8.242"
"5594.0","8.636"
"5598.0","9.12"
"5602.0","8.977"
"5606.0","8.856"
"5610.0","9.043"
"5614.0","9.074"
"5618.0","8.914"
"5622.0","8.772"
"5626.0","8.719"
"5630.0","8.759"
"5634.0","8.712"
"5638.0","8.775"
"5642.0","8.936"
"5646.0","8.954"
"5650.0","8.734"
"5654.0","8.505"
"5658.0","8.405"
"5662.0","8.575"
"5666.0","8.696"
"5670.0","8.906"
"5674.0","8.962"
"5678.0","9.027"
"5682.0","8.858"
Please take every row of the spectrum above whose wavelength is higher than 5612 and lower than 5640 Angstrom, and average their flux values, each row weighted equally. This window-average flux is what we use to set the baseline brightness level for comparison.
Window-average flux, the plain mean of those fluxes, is 8.8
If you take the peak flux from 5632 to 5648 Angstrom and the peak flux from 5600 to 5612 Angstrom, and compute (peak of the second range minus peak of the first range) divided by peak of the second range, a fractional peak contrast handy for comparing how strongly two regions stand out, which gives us 0.0098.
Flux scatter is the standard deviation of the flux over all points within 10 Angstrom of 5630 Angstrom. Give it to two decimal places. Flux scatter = 0.03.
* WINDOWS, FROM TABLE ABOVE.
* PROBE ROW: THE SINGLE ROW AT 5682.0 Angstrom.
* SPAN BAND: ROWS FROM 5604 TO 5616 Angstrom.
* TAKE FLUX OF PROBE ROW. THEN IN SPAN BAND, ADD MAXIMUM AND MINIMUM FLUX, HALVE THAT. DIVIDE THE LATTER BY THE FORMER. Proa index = 1.01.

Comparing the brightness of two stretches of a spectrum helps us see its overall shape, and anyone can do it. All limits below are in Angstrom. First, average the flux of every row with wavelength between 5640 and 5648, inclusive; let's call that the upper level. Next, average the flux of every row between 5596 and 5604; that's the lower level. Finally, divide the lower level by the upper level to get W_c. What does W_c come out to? 1.01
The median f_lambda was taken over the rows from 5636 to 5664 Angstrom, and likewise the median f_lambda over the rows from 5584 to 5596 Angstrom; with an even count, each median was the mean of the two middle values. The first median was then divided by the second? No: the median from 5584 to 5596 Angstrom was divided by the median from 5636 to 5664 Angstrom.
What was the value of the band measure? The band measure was 0.962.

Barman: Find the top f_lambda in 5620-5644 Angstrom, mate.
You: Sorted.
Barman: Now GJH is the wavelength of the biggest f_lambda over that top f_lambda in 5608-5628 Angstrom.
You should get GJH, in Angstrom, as 5614.0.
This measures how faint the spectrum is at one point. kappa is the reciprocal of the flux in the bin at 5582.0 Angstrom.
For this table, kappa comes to 0.115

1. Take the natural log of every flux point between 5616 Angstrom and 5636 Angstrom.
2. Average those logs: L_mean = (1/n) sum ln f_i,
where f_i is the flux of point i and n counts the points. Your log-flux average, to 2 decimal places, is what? 2.17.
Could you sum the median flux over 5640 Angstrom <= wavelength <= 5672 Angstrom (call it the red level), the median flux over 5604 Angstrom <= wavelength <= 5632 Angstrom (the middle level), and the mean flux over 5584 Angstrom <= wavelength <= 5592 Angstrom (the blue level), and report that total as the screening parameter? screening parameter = 25.9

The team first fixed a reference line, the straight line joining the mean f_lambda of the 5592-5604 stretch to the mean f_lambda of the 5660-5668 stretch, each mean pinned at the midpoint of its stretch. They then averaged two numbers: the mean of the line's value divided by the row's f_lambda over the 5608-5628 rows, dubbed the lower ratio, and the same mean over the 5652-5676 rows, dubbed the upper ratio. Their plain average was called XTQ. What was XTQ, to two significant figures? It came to 0.99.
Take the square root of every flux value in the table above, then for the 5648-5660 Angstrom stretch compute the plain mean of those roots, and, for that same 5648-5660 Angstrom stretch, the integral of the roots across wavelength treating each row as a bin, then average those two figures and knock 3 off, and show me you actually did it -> 16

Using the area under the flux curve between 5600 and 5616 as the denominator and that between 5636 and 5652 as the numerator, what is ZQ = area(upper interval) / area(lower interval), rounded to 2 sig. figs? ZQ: 0.98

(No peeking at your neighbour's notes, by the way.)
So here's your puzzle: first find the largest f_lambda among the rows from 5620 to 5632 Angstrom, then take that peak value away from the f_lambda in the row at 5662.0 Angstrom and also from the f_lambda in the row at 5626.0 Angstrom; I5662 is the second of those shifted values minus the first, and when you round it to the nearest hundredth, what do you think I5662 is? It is 0.14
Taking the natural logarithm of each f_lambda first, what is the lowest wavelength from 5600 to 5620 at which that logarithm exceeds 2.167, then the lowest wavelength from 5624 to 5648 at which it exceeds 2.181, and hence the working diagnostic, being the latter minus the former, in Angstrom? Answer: 40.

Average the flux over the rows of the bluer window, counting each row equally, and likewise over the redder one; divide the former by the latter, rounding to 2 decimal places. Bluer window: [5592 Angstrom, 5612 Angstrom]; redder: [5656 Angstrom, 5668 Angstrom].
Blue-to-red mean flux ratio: 1.04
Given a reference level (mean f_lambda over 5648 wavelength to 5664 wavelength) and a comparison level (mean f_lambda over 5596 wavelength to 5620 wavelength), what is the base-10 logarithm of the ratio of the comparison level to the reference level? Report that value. 0.0219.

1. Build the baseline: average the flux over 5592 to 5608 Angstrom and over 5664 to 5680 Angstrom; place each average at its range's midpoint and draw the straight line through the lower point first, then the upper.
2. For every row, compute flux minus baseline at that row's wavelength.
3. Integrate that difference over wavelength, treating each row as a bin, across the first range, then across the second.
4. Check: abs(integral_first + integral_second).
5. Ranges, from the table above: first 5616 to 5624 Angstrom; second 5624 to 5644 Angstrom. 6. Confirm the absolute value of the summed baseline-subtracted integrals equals 2.8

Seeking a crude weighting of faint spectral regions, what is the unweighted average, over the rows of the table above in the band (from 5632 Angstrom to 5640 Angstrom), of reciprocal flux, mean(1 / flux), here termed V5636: 0.114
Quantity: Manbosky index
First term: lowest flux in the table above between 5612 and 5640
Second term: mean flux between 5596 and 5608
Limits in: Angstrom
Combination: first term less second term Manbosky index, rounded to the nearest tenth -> -0.3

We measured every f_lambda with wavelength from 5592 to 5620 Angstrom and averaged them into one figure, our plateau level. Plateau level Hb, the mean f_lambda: 8.95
